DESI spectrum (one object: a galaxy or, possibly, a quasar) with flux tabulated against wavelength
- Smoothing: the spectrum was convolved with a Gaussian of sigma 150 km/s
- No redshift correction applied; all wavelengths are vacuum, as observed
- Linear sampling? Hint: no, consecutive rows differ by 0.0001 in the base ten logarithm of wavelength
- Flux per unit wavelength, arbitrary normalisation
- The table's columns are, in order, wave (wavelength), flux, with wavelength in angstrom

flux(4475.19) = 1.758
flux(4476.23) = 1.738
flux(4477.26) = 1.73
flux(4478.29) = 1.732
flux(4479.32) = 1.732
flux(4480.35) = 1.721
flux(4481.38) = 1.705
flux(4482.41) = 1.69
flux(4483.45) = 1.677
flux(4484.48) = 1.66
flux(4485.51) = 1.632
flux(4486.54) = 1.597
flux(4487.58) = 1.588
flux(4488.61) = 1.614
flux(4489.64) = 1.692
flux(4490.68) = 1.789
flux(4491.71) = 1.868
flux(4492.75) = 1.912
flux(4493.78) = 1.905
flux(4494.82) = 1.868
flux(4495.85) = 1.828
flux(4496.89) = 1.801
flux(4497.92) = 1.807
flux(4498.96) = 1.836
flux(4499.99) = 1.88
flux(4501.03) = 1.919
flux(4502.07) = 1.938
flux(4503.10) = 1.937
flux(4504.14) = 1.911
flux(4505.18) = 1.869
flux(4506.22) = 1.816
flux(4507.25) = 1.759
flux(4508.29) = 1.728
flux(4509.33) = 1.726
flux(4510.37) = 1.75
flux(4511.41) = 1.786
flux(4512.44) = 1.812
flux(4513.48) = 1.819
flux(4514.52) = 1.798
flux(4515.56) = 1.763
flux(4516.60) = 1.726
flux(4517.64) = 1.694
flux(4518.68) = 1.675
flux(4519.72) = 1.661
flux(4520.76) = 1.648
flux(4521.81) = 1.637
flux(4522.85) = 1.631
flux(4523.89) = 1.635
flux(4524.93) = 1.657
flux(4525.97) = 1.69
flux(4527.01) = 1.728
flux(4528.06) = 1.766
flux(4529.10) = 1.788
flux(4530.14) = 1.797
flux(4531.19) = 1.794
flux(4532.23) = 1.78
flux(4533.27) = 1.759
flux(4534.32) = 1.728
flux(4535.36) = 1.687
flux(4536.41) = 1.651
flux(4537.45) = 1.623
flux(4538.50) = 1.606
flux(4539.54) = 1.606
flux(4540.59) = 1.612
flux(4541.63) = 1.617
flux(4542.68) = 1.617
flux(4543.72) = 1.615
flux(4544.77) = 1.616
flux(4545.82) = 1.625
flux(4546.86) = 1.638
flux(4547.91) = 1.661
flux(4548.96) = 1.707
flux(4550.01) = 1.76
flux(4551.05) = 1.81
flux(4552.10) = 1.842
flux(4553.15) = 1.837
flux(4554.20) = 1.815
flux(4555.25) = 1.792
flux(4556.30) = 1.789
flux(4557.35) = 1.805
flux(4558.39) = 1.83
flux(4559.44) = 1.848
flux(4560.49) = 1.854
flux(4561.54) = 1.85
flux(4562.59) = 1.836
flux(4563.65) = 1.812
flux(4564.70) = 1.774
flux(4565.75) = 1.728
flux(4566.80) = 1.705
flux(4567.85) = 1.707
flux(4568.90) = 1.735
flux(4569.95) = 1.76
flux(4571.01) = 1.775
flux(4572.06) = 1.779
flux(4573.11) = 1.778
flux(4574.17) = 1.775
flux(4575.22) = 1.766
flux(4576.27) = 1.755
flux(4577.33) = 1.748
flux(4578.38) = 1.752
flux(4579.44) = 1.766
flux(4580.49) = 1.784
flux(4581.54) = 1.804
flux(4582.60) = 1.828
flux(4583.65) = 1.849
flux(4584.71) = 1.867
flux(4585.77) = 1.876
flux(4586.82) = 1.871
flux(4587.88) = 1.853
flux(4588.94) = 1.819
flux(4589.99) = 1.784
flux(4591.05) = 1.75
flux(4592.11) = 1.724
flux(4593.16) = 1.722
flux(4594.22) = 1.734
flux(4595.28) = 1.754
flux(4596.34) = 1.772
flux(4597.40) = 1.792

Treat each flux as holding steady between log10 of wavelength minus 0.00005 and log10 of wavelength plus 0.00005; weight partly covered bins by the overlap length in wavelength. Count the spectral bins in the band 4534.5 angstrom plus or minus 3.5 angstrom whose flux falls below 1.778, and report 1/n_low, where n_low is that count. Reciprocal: 0.20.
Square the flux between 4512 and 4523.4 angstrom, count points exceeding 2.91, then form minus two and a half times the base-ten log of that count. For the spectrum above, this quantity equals -1.75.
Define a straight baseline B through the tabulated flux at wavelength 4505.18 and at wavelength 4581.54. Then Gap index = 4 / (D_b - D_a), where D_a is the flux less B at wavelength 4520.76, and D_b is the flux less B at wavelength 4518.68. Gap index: 159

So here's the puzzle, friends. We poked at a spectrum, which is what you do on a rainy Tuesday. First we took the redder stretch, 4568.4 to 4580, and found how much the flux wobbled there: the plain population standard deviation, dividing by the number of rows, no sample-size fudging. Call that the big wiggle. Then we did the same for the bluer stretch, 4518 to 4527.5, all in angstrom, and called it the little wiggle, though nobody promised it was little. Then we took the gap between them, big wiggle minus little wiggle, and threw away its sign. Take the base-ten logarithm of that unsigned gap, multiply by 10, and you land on -17.9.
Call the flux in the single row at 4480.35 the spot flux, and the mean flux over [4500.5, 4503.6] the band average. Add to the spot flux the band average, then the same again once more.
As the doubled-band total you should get 5.58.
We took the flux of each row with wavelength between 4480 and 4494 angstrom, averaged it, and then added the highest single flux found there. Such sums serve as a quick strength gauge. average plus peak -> 3.63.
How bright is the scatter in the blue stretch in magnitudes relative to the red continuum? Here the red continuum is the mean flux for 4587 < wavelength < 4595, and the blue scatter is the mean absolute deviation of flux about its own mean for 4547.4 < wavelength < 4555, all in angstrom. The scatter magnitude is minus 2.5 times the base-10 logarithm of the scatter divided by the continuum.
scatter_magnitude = 3.73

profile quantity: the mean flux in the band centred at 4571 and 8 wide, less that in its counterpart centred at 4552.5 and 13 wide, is -0.015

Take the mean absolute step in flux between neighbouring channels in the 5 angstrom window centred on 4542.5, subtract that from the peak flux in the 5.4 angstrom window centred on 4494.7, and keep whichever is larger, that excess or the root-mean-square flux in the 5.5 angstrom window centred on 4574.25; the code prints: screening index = 1.91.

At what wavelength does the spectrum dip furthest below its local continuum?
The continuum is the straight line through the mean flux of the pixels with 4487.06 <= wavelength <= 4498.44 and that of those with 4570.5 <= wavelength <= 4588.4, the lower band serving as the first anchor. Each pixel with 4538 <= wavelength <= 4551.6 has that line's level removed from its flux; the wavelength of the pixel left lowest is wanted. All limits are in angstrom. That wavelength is 4539.54 angstrom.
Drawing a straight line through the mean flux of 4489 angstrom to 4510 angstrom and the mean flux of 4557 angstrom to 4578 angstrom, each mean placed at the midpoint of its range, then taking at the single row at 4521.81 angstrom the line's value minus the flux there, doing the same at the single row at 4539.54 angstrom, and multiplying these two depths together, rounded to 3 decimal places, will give 0.036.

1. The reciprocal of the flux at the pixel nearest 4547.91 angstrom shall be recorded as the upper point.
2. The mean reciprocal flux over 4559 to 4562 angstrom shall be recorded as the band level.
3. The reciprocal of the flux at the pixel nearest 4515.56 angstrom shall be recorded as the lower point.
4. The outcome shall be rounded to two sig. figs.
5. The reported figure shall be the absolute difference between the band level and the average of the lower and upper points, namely 0.044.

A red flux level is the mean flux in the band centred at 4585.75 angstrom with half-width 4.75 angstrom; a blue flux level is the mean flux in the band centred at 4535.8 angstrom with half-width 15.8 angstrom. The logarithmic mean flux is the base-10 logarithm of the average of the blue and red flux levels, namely 0.2458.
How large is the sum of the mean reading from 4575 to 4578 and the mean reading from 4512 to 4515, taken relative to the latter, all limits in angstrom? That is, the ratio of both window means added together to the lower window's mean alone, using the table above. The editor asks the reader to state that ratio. 1.97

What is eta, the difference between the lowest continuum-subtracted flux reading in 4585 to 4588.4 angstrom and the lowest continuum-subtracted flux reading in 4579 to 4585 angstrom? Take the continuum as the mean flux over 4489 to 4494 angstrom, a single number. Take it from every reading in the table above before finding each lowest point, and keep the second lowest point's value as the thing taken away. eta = 0.09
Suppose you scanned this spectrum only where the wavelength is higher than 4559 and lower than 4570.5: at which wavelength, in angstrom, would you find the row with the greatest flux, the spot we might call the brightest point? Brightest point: 4560.49 angstrom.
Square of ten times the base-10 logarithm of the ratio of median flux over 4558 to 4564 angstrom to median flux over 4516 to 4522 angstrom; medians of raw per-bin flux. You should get 0.19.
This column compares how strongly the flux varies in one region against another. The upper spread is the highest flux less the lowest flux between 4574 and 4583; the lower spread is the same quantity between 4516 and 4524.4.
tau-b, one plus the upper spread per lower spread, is 1.84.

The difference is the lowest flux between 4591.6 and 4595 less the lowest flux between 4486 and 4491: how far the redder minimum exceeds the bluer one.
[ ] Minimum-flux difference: 0.13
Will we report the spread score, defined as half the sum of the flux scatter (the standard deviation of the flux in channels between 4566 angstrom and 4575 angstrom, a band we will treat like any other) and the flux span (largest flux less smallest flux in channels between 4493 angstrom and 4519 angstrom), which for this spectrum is 0.15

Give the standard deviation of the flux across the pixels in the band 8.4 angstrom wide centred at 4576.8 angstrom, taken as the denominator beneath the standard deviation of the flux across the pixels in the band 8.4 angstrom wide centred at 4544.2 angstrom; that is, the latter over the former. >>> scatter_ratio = 1.28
